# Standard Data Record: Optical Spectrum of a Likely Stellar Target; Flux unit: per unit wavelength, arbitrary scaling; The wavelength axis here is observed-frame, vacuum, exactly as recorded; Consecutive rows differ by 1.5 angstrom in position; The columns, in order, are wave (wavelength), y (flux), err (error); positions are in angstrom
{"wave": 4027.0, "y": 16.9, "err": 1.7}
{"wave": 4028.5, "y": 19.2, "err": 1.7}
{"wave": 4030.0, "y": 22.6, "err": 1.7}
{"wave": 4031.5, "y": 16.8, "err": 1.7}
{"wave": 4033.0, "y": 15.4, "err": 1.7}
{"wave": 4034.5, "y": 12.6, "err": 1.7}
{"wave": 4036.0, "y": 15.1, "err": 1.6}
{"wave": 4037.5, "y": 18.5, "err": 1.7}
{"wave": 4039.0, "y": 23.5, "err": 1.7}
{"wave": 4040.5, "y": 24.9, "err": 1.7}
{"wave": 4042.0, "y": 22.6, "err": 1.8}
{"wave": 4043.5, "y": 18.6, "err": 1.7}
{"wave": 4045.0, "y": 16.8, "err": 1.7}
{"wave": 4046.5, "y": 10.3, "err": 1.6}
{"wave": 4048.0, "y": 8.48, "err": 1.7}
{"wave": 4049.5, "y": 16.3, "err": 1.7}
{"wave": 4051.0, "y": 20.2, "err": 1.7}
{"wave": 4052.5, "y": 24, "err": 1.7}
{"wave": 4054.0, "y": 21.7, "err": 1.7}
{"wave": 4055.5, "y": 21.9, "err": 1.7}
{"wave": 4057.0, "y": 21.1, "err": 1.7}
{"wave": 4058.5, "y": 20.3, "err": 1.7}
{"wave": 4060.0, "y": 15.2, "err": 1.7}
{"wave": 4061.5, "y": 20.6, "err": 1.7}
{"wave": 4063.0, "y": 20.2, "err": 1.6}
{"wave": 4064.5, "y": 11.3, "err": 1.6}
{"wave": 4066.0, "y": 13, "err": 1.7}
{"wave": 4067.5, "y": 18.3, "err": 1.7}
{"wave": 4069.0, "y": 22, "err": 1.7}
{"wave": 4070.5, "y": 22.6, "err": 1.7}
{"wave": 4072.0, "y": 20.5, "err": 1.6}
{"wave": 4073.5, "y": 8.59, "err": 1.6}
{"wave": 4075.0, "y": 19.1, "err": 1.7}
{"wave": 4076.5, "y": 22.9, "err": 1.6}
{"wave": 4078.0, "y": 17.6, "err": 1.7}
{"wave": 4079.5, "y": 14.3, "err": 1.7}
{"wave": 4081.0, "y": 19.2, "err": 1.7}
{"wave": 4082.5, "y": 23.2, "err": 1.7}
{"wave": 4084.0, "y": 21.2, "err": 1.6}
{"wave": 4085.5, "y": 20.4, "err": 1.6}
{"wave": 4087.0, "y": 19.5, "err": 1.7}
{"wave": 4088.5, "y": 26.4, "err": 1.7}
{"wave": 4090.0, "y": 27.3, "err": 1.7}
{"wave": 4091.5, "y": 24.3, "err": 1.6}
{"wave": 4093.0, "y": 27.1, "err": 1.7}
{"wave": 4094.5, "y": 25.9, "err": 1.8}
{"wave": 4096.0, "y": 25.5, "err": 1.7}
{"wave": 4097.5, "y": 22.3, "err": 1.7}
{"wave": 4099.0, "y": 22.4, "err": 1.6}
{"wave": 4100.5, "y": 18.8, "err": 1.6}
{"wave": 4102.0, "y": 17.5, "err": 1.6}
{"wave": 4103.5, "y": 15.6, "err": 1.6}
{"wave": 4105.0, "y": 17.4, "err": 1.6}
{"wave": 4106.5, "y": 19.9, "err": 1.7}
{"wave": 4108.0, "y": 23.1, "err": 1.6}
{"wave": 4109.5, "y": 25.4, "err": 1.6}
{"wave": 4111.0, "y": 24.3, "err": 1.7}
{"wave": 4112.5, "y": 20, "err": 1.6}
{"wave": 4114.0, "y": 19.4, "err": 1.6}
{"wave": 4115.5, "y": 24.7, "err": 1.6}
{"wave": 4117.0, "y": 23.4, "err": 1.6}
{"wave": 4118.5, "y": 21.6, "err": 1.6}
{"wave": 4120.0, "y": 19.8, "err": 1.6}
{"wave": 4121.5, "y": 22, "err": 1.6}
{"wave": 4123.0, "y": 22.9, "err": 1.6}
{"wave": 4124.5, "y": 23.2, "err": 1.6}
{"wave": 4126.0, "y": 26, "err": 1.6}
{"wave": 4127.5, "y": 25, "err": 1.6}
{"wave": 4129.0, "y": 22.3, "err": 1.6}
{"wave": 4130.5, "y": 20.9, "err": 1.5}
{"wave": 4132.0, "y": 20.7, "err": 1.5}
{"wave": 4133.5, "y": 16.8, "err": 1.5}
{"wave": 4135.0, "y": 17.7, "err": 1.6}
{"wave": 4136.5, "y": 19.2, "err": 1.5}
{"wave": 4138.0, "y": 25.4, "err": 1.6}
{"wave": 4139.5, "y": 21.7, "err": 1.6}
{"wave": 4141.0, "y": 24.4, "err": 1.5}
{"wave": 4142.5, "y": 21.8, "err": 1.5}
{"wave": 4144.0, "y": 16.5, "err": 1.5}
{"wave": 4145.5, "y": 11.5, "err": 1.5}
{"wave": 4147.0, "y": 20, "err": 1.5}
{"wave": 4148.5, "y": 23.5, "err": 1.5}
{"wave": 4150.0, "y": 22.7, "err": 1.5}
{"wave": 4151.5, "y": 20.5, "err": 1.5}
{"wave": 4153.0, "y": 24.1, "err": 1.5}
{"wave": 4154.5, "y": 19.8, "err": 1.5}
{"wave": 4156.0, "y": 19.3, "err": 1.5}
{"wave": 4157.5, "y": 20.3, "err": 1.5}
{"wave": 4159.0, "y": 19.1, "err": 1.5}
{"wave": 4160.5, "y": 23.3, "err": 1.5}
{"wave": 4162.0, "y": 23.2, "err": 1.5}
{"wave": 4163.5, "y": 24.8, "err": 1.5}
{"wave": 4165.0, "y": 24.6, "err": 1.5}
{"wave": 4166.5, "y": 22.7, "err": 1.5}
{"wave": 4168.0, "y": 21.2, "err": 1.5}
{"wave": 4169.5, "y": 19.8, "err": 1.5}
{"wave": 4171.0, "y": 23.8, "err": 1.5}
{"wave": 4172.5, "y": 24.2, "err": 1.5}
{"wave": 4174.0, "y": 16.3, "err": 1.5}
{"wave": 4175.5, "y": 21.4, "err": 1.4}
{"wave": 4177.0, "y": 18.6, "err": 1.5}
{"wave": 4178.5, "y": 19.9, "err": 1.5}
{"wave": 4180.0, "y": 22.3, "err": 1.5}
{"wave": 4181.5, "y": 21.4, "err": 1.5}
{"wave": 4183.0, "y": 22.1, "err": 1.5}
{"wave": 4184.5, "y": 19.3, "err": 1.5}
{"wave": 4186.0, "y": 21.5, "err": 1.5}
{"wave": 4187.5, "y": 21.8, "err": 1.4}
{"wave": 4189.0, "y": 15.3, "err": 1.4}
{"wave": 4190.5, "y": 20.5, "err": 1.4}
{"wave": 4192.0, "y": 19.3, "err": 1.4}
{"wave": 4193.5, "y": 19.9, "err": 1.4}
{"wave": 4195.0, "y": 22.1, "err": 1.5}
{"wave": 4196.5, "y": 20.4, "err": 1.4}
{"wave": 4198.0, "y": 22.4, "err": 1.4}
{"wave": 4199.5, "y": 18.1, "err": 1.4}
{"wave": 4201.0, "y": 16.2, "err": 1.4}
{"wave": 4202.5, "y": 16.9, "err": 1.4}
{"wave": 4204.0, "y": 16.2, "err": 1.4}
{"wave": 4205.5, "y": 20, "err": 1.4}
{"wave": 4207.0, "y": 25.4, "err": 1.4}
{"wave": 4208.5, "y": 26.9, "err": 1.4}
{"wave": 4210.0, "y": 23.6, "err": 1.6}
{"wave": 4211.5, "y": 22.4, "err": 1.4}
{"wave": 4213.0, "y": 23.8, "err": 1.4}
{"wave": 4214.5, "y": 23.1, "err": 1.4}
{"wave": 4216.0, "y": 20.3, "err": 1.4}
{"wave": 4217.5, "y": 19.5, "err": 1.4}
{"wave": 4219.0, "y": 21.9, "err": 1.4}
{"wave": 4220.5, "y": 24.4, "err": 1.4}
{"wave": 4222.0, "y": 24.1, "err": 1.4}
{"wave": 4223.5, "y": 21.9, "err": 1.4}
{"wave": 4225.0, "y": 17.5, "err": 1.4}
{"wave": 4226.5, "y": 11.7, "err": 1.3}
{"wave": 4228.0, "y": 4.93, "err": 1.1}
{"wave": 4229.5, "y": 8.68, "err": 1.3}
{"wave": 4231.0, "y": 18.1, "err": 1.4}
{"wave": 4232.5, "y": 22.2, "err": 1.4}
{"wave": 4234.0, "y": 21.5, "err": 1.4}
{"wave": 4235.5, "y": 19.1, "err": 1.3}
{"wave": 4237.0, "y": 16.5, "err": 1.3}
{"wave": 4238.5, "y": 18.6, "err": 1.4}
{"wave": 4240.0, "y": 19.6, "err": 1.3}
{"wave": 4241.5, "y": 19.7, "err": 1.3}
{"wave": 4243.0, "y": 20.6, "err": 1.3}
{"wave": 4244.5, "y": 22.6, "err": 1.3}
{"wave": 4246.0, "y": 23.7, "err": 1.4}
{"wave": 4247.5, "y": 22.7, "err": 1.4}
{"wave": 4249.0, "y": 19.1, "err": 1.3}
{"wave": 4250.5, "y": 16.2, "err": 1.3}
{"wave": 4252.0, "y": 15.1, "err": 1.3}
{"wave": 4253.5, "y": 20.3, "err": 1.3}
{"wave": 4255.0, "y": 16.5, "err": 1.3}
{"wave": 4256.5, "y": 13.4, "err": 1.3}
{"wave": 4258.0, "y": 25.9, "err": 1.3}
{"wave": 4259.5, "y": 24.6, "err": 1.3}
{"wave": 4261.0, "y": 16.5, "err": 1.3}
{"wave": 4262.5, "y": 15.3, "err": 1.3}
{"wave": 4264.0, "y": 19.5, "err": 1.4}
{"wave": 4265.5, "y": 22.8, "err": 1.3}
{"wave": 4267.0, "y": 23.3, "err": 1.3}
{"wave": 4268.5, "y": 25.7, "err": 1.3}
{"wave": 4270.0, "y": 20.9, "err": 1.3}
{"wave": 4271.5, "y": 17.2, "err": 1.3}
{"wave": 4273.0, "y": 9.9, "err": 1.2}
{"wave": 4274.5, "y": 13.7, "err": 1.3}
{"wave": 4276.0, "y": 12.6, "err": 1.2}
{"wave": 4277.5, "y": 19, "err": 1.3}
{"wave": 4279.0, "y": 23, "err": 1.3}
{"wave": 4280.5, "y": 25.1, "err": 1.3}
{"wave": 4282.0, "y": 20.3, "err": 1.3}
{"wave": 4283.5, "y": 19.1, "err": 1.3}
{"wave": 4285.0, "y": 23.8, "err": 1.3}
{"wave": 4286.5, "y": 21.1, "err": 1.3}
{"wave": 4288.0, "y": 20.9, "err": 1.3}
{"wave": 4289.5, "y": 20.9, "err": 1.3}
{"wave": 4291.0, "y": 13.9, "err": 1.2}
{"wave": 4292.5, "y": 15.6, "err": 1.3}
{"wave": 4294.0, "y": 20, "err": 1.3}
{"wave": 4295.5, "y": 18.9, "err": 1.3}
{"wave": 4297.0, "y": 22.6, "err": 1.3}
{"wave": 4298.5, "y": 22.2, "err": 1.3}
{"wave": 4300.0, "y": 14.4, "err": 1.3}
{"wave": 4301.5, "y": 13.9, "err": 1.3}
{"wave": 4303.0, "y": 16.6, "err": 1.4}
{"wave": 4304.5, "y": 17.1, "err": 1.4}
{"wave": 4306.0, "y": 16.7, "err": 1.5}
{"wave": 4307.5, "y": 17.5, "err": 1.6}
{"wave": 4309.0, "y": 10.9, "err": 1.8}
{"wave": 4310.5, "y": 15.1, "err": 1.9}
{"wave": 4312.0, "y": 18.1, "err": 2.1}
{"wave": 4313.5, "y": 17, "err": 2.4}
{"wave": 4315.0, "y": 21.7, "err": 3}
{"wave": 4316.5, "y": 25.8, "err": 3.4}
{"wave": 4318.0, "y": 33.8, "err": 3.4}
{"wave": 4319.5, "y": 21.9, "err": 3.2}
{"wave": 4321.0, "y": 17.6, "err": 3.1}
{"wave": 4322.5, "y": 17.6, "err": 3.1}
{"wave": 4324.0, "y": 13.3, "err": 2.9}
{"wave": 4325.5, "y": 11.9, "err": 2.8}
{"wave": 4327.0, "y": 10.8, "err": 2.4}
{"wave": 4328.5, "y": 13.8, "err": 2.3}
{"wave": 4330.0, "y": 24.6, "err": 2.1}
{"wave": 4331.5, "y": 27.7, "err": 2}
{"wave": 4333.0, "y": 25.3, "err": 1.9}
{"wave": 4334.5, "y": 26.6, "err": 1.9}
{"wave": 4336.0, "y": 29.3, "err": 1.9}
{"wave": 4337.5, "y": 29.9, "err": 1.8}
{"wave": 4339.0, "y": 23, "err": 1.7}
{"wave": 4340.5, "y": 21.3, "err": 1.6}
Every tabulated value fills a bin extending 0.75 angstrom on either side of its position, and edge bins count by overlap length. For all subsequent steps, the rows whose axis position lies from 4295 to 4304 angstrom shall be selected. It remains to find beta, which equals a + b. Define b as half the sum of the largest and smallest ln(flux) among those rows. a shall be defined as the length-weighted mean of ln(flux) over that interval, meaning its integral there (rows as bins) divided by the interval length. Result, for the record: 5.75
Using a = 2.87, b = 2.87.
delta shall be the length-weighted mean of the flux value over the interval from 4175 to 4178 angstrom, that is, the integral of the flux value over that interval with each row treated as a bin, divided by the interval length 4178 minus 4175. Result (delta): 19.9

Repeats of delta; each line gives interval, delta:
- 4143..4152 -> 19.2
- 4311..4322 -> 22.0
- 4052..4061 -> 20.6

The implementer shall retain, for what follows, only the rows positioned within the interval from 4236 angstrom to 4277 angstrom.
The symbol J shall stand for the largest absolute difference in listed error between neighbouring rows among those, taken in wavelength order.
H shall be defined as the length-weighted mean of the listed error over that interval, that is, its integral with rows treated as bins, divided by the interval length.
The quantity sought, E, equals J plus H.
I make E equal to 1.41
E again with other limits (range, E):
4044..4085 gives 1.77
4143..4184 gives 1.60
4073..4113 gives 1.76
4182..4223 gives 1.62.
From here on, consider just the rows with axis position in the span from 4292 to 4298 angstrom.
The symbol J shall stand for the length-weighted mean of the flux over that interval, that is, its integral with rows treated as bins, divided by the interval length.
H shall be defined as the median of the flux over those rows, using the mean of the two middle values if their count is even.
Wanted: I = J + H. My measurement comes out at 39.0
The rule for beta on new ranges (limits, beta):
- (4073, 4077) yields 5.40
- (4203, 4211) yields 6.12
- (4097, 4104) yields 5.88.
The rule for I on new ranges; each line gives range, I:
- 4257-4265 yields 39.7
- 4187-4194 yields 39.2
